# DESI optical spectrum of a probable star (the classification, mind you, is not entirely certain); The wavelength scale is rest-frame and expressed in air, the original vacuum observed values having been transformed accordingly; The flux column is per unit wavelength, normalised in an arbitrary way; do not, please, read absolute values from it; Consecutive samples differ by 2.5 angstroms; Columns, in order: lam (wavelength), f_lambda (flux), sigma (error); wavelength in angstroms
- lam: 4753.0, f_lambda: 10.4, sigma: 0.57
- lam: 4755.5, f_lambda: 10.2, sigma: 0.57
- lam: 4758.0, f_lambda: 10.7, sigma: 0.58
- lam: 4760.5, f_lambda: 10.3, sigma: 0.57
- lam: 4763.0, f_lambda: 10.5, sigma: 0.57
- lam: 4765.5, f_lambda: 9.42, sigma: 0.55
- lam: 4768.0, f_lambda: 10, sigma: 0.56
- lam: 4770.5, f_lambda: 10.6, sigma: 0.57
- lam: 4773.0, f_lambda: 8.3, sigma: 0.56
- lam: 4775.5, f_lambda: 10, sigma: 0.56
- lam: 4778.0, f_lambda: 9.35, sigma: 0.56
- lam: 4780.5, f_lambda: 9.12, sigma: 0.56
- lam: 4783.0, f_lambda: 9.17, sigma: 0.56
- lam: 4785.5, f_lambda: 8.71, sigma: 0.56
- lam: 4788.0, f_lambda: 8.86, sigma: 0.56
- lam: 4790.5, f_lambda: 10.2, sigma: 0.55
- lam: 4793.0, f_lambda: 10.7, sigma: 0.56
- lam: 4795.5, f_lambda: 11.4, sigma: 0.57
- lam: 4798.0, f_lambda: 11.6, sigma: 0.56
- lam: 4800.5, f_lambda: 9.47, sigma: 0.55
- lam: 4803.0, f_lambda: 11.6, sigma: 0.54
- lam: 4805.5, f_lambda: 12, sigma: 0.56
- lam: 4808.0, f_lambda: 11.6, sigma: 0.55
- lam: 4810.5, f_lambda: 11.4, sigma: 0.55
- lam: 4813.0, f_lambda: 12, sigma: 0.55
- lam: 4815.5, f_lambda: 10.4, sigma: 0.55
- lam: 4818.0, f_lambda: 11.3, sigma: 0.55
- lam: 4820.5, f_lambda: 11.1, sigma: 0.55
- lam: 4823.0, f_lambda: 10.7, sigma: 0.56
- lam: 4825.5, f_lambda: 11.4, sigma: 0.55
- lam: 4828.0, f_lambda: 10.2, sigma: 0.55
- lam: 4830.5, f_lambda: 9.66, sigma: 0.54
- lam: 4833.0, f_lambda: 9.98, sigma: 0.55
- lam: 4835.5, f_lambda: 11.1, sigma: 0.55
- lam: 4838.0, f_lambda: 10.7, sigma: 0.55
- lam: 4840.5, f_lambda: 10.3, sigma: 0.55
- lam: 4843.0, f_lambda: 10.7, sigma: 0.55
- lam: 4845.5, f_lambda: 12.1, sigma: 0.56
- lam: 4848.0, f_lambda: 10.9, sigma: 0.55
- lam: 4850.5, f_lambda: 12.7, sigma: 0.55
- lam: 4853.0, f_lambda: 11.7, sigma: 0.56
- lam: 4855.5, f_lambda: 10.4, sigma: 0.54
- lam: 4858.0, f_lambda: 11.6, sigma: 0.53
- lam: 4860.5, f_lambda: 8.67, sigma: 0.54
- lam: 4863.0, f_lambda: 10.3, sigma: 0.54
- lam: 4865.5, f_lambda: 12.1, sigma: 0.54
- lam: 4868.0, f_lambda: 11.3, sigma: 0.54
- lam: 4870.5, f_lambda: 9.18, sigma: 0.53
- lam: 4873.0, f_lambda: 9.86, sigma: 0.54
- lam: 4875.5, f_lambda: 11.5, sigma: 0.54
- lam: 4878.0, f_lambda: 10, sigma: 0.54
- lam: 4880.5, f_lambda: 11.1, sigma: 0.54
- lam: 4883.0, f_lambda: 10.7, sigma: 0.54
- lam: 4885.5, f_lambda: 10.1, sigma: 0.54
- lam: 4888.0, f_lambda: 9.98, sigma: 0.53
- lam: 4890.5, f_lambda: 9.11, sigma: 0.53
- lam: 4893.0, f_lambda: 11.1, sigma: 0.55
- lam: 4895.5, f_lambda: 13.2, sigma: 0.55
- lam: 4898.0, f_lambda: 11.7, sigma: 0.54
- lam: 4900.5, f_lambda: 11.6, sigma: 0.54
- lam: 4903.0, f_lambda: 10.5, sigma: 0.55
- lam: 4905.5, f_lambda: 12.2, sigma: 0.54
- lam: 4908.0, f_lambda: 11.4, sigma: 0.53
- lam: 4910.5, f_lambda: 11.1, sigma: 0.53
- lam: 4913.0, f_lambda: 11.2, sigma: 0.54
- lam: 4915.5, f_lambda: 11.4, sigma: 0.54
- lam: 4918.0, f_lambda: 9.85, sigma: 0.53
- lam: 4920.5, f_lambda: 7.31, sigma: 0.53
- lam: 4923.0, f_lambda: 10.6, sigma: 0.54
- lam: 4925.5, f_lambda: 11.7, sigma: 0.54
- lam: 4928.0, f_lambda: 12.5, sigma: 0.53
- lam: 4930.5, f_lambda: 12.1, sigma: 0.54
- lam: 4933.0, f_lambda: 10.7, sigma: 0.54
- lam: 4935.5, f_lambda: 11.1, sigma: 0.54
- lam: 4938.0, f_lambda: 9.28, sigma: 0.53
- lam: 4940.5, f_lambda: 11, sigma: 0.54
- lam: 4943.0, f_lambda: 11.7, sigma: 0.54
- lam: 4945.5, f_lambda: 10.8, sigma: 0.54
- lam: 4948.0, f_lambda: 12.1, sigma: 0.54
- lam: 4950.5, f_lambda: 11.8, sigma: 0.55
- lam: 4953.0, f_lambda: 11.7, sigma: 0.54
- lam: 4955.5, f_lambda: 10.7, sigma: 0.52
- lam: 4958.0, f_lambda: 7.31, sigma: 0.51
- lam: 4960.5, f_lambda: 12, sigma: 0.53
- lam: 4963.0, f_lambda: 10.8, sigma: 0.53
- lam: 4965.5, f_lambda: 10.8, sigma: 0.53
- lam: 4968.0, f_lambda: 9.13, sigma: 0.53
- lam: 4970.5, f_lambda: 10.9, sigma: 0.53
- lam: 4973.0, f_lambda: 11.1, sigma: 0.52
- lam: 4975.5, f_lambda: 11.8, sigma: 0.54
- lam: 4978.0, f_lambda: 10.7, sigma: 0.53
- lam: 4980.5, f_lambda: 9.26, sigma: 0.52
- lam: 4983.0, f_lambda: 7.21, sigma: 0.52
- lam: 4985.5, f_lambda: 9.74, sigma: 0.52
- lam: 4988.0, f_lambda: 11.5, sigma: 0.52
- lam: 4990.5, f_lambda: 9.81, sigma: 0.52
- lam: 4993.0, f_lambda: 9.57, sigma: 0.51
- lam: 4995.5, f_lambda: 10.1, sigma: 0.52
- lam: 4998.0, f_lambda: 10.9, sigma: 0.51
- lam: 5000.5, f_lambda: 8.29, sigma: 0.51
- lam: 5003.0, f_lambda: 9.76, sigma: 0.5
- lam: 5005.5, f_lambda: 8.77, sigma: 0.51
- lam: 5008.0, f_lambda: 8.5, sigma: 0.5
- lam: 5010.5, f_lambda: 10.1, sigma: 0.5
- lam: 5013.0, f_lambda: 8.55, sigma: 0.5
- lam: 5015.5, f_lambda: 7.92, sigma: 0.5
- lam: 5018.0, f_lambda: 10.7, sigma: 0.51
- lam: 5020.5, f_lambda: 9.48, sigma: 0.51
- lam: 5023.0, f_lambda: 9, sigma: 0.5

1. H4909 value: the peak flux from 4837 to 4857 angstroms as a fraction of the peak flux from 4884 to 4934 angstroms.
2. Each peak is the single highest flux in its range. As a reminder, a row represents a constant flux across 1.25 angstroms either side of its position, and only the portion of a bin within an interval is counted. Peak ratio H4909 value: 0.96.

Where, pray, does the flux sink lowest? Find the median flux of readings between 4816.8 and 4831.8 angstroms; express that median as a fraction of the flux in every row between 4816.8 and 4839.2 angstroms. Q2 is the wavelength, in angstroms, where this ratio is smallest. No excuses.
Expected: 4825.5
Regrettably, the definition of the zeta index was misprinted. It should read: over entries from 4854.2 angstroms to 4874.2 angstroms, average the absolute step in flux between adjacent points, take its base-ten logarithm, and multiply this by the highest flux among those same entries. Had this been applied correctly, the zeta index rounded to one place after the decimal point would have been 2.5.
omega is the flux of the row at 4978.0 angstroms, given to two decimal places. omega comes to 10.70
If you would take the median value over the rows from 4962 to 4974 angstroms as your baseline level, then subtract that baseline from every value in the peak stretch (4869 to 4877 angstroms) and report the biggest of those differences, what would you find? 0.70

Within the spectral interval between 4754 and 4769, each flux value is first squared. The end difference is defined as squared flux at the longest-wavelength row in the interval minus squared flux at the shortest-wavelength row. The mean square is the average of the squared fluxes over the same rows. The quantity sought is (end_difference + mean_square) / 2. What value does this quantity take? 50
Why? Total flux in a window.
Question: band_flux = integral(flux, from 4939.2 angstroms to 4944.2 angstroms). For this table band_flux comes 57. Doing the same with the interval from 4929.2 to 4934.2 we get 57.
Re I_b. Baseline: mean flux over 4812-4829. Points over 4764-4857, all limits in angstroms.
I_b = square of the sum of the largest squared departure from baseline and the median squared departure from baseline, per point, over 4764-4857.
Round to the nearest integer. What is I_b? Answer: 62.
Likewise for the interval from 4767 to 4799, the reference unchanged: 70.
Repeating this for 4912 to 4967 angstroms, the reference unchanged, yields 201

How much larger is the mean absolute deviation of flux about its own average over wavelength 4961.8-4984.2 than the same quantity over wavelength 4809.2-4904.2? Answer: 0.33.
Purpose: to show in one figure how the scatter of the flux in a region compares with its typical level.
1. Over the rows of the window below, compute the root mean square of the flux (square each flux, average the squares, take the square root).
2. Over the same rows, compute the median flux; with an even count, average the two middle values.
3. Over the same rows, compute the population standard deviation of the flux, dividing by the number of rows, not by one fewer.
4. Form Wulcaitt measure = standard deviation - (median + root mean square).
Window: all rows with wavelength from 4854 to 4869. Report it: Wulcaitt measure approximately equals -21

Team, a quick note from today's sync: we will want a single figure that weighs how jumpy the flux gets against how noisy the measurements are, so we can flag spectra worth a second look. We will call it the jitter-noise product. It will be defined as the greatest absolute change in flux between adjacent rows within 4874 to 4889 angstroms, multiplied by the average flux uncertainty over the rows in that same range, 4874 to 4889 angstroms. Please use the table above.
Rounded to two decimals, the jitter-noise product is 0.81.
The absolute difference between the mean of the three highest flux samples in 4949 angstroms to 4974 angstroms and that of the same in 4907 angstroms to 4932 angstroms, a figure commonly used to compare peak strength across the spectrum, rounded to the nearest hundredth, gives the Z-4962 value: 0.27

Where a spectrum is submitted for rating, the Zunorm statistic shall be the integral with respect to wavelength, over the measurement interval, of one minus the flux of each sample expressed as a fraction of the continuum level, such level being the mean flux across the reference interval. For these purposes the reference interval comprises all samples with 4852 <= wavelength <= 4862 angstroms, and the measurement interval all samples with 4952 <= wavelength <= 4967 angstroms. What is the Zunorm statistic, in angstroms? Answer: 0.1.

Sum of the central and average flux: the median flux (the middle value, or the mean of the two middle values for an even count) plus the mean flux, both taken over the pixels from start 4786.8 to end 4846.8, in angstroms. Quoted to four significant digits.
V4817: 21.75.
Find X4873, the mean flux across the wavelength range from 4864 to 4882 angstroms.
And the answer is 10.7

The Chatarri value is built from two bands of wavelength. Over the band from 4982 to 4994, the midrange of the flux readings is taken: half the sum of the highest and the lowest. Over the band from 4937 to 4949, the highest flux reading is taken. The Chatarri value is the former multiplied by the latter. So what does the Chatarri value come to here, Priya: 113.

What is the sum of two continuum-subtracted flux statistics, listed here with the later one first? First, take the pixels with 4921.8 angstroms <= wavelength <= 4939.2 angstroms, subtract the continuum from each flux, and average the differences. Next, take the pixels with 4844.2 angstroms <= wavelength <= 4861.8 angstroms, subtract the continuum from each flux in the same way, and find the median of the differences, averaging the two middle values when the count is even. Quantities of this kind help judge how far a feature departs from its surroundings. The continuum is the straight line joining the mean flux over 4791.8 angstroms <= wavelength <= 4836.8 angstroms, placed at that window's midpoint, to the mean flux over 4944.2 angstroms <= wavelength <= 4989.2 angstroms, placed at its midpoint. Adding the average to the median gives 1.3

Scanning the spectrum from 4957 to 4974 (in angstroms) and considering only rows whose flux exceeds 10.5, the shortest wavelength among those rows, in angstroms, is 4960.5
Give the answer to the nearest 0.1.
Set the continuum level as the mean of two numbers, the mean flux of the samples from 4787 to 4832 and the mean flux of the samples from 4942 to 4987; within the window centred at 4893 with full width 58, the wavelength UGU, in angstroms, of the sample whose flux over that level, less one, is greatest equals 4895.5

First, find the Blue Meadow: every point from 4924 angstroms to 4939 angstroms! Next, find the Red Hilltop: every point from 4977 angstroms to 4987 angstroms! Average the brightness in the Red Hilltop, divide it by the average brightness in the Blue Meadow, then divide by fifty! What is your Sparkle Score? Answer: 0.0164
